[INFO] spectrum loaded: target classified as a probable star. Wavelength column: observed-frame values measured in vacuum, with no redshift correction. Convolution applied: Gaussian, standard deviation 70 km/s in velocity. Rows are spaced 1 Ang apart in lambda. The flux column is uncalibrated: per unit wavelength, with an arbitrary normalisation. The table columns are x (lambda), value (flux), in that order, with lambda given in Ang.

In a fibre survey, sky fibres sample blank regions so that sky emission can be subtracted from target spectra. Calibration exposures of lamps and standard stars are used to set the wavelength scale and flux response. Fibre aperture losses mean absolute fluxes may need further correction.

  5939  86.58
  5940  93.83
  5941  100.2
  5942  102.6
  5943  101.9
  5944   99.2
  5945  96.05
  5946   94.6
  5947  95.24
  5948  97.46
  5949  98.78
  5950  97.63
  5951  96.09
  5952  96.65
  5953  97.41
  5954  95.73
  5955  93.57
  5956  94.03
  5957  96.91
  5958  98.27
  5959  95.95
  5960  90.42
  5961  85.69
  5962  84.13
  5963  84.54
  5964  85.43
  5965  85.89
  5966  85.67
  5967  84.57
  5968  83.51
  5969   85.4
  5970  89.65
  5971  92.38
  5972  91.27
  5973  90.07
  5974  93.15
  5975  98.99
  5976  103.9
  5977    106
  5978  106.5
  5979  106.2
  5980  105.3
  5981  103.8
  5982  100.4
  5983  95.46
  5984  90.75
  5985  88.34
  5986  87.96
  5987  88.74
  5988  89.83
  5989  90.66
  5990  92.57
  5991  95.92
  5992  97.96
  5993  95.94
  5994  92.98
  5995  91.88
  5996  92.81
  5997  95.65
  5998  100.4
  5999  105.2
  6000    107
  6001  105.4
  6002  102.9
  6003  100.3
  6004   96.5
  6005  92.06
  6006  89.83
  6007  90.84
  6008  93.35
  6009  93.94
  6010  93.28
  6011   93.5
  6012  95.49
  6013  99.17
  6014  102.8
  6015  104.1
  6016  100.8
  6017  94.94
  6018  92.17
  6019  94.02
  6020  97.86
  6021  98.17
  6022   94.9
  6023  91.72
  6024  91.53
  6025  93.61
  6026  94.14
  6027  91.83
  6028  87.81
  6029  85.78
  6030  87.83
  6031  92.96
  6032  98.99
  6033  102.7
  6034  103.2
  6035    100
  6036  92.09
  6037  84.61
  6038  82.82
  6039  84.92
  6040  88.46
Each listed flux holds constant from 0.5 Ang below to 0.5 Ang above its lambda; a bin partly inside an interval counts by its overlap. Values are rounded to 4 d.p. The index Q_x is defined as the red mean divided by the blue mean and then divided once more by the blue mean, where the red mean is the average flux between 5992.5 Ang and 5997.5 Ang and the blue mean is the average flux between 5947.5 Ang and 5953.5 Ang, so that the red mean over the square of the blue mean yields 0.0099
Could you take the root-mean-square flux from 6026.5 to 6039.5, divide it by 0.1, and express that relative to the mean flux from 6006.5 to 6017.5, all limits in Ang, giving 9.55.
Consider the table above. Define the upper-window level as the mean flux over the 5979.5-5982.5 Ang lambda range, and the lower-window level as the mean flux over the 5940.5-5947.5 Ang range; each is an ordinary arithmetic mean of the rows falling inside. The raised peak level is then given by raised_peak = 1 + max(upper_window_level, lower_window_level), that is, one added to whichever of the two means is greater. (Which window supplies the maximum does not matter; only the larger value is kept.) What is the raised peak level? 104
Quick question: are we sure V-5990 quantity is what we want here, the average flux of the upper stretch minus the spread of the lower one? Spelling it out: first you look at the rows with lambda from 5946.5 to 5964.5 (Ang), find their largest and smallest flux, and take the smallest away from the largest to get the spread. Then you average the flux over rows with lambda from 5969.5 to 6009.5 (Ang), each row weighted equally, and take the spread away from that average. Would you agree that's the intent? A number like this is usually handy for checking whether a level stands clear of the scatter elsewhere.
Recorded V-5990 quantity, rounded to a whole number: 82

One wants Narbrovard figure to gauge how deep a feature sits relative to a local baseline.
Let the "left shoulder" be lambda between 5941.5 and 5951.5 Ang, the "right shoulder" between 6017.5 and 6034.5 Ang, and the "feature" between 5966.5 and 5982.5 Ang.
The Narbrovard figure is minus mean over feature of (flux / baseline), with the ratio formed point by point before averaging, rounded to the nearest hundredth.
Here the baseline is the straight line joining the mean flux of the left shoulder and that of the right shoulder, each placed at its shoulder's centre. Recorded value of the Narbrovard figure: -1.00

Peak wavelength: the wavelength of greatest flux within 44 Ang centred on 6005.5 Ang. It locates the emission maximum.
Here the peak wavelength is 6000 Ang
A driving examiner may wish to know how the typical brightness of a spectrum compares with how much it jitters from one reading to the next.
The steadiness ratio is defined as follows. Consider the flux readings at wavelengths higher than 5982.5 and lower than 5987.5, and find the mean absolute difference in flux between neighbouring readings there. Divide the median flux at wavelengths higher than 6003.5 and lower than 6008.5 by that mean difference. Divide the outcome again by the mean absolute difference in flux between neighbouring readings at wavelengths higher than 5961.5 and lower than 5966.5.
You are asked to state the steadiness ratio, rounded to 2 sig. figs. 90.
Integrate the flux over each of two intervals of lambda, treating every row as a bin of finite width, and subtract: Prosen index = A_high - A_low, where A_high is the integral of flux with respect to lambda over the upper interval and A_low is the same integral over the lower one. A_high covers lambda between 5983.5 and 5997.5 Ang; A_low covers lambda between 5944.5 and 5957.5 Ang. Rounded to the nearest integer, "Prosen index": 42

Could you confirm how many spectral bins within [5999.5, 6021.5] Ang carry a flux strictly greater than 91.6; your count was 20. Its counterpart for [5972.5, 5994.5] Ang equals 15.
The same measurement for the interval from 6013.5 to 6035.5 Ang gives 18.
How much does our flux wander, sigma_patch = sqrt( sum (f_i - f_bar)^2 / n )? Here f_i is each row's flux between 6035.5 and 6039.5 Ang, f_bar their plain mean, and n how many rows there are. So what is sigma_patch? 3.5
